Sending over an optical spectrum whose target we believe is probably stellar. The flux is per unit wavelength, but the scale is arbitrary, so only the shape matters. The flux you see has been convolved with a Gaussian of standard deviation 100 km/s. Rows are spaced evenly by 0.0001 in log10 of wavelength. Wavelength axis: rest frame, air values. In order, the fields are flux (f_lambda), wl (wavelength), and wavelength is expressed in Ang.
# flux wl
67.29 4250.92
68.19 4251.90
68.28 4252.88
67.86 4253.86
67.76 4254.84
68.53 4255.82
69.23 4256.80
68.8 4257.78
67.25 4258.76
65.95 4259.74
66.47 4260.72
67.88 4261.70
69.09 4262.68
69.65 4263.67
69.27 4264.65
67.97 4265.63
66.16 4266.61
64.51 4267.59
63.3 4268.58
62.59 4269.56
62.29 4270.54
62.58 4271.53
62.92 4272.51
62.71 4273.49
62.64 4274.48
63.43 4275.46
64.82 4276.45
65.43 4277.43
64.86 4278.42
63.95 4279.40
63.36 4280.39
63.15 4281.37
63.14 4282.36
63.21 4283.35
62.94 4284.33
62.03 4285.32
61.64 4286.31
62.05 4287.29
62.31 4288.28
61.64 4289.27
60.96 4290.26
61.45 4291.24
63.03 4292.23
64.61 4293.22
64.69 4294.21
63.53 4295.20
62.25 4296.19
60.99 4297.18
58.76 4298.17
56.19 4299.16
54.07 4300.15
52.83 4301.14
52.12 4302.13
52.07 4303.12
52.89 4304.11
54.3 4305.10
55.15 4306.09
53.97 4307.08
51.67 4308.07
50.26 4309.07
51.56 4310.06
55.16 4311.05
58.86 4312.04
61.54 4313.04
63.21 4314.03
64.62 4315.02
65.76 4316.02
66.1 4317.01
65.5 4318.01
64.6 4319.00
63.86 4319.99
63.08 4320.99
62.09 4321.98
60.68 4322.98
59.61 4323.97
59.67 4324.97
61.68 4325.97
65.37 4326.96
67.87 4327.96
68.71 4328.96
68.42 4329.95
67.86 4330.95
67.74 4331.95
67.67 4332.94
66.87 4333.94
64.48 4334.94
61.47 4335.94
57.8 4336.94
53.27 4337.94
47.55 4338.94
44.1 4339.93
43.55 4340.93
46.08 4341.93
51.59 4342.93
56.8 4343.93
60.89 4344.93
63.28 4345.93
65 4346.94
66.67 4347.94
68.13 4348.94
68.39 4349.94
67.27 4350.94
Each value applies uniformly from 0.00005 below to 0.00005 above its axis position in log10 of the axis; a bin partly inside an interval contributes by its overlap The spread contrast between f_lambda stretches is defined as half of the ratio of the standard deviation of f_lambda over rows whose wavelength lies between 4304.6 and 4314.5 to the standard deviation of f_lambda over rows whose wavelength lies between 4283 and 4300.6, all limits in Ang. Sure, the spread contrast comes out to 0.8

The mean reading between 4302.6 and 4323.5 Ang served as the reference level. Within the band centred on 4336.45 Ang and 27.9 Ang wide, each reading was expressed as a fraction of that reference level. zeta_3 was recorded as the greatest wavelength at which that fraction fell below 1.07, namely 4344.93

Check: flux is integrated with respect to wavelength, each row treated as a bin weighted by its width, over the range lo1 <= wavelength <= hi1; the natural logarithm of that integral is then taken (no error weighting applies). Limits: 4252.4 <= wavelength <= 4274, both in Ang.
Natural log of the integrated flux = 7.27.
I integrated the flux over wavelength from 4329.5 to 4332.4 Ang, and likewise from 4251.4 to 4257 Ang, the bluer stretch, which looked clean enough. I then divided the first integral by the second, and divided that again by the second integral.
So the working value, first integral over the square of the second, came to 0.0013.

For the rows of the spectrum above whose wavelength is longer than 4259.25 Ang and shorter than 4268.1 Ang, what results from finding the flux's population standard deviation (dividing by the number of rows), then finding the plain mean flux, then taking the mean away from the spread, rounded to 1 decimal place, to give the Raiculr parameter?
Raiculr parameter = -65.8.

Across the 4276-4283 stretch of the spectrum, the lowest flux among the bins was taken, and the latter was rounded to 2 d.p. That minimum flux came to 63.14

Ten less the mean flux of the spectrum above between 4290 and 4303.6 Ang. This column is -49.1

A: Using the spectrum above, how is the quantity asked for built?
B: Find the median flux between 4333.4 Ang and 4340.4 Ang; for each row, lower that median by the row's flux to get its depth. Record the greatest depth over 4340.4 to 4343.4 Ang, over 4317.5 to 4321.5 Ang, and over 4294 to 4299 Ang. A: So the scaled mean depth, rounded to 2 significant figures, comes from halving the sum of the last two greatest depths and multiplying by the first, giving -44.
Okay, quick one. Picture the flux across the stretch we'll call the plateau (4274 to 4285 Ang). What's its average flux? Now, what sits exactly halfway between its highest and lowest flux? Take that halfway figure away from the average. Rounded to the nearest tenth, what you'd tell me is -0.3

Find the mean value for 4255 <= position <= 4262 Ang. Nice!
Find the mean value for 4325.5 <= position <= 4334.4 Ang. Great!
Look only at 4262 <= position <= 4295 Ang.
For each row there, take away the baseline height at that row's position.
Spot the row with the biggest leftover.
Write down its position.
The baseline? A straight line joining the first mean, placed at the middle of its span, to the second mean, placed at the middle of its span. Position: 4263.67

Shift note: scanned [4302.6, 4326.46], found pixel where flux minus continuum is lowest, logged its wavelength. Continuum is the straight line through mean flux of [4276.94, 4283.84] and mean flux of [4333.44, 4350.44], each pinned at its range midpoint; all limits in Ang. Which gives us 4309.07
